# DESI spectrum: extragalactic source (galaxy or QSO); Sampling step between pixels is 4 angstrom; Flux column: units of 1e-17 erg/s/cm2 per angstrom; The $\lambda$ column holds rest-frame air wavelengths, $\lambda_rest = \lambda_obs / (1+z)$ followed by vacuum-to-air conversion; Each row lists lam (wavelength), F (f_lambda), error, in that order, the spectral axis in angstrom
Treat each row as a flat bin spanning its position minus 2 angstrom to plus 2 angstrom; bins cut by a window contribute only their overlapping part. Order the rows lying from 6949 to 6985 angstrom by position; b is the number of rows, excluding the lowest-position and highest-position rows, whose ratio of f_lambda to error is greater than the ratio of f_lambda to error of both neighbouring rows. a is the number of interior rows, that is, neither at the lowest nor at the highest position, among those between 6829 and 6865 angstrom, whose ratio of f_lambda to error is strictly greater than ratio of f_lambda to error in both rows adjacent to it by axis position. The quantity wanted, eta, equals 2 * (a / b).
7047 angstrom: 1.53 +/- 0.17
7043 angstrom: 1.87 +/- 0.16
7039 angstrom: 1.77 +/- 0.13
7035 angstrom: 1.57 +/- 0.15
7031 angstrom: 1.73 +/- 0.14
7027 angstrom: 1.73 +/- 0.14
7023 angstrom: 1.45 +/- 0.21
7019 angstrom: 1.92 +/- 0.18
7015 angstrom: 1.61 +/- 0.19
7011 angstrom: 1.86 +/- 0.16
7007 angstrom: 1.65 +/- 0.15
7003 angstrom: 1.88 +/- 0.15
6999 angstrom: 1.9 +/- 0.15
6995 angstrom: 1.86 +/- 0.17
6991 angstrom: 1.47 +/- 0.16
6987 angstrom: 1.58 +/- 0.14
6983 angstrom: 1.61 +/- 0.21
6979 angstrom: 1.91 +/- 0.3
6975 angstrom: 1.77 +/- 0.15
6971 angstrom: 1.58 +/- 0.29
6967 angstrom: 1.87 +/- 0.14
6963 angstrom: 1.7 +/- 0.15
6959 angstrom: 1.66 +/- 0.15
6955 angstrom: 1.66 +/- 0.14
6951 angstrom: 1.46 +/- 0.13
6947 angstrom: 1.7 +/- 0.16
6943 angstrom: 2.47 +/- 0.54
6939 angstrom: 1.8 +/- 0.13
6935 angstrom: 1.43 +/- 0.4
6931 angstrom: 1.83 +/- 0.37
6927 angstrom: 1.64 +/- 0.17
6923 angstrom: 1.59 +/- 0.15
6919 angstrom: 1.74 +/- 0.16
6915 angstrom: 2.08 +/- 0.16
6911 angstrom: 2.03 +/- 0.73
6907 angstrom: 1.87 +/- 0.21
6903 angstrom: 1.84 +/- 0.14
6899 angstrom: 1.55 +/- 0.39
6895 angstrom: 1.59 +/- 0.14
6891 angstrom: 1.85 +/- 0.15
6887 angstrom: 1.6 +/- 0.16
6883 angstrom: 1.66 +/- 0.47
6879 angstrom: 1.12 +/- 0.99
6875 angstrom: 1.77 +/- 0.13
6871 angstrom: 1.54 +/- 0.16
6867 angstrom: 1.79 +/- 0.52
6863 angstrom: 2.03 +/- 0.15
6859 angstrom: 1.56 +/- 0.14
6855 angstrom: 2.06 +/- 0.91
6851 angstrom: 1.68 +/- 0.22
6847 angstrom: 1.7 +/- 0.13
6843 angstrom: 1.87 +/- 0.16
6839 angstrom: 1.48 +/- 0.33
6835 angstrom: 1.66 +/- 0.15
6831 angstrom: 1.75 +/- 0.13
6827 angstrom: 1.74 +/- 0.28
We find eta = 0.7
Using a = 1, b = 3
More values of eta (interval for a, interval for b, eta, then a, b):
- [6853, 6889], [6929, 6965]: 2.0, 2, 2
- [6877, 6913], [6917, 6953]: 4.0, 2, 1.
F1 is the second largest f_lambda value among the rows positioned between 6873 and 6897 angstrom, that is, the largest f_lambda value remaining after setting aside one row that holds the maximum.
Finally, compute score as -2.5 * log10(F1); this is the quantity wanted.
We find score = -0.620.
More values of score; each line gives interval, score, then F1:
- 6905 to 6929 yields -0.769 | 2.03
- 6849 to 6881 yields -0.769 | 2.03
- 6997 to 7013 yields -0.685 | 1.88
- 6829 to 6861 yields -0.680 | 1.87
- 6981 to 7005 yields -0.685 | 1.88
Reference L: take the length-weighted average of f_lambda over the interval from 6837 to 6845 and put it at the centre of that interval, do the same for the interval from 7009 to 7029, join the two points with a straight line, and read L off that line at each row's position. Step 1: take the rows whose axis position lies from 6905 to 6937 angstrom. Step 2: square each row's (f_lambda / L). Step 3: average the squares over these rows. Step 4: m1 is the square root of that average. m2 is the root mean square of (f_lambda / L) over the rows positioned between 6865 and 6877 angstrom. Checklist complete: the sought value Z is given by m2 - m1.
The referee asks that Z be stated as -0.044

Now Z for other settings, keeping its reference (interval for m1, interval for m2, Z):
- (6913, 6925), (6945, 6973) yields -0.094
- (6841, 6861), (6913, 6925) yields 0.010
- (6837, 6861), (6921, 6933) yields -0.038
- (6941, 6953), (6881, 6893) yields -0.121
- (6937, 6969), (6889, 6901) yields -0.077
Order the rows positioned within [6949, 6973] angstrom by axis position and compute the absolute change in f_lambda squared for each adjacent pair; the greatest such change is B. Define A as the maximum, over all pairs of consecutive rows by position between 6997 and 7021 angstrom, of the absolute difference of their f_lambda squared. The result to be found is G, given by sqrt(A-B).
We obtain 0.31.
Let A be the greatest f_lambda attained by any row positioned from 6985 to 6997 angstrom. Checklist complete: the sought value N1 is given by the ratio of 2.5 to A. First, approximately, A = 1.86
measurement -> 1.34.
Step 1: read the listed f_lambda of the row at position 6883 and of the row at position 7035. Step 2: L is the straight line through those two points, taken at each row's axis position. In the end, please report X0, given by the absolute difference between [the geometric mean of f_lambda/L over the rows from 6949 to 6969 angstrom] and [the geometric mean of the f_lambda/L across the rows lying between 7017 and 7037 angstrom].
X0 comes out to 0.03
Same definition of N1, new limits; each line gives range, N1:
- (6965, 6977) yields 1.34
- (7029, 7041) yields 1.41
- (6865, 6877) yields 1.40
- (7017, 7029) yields 1.30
